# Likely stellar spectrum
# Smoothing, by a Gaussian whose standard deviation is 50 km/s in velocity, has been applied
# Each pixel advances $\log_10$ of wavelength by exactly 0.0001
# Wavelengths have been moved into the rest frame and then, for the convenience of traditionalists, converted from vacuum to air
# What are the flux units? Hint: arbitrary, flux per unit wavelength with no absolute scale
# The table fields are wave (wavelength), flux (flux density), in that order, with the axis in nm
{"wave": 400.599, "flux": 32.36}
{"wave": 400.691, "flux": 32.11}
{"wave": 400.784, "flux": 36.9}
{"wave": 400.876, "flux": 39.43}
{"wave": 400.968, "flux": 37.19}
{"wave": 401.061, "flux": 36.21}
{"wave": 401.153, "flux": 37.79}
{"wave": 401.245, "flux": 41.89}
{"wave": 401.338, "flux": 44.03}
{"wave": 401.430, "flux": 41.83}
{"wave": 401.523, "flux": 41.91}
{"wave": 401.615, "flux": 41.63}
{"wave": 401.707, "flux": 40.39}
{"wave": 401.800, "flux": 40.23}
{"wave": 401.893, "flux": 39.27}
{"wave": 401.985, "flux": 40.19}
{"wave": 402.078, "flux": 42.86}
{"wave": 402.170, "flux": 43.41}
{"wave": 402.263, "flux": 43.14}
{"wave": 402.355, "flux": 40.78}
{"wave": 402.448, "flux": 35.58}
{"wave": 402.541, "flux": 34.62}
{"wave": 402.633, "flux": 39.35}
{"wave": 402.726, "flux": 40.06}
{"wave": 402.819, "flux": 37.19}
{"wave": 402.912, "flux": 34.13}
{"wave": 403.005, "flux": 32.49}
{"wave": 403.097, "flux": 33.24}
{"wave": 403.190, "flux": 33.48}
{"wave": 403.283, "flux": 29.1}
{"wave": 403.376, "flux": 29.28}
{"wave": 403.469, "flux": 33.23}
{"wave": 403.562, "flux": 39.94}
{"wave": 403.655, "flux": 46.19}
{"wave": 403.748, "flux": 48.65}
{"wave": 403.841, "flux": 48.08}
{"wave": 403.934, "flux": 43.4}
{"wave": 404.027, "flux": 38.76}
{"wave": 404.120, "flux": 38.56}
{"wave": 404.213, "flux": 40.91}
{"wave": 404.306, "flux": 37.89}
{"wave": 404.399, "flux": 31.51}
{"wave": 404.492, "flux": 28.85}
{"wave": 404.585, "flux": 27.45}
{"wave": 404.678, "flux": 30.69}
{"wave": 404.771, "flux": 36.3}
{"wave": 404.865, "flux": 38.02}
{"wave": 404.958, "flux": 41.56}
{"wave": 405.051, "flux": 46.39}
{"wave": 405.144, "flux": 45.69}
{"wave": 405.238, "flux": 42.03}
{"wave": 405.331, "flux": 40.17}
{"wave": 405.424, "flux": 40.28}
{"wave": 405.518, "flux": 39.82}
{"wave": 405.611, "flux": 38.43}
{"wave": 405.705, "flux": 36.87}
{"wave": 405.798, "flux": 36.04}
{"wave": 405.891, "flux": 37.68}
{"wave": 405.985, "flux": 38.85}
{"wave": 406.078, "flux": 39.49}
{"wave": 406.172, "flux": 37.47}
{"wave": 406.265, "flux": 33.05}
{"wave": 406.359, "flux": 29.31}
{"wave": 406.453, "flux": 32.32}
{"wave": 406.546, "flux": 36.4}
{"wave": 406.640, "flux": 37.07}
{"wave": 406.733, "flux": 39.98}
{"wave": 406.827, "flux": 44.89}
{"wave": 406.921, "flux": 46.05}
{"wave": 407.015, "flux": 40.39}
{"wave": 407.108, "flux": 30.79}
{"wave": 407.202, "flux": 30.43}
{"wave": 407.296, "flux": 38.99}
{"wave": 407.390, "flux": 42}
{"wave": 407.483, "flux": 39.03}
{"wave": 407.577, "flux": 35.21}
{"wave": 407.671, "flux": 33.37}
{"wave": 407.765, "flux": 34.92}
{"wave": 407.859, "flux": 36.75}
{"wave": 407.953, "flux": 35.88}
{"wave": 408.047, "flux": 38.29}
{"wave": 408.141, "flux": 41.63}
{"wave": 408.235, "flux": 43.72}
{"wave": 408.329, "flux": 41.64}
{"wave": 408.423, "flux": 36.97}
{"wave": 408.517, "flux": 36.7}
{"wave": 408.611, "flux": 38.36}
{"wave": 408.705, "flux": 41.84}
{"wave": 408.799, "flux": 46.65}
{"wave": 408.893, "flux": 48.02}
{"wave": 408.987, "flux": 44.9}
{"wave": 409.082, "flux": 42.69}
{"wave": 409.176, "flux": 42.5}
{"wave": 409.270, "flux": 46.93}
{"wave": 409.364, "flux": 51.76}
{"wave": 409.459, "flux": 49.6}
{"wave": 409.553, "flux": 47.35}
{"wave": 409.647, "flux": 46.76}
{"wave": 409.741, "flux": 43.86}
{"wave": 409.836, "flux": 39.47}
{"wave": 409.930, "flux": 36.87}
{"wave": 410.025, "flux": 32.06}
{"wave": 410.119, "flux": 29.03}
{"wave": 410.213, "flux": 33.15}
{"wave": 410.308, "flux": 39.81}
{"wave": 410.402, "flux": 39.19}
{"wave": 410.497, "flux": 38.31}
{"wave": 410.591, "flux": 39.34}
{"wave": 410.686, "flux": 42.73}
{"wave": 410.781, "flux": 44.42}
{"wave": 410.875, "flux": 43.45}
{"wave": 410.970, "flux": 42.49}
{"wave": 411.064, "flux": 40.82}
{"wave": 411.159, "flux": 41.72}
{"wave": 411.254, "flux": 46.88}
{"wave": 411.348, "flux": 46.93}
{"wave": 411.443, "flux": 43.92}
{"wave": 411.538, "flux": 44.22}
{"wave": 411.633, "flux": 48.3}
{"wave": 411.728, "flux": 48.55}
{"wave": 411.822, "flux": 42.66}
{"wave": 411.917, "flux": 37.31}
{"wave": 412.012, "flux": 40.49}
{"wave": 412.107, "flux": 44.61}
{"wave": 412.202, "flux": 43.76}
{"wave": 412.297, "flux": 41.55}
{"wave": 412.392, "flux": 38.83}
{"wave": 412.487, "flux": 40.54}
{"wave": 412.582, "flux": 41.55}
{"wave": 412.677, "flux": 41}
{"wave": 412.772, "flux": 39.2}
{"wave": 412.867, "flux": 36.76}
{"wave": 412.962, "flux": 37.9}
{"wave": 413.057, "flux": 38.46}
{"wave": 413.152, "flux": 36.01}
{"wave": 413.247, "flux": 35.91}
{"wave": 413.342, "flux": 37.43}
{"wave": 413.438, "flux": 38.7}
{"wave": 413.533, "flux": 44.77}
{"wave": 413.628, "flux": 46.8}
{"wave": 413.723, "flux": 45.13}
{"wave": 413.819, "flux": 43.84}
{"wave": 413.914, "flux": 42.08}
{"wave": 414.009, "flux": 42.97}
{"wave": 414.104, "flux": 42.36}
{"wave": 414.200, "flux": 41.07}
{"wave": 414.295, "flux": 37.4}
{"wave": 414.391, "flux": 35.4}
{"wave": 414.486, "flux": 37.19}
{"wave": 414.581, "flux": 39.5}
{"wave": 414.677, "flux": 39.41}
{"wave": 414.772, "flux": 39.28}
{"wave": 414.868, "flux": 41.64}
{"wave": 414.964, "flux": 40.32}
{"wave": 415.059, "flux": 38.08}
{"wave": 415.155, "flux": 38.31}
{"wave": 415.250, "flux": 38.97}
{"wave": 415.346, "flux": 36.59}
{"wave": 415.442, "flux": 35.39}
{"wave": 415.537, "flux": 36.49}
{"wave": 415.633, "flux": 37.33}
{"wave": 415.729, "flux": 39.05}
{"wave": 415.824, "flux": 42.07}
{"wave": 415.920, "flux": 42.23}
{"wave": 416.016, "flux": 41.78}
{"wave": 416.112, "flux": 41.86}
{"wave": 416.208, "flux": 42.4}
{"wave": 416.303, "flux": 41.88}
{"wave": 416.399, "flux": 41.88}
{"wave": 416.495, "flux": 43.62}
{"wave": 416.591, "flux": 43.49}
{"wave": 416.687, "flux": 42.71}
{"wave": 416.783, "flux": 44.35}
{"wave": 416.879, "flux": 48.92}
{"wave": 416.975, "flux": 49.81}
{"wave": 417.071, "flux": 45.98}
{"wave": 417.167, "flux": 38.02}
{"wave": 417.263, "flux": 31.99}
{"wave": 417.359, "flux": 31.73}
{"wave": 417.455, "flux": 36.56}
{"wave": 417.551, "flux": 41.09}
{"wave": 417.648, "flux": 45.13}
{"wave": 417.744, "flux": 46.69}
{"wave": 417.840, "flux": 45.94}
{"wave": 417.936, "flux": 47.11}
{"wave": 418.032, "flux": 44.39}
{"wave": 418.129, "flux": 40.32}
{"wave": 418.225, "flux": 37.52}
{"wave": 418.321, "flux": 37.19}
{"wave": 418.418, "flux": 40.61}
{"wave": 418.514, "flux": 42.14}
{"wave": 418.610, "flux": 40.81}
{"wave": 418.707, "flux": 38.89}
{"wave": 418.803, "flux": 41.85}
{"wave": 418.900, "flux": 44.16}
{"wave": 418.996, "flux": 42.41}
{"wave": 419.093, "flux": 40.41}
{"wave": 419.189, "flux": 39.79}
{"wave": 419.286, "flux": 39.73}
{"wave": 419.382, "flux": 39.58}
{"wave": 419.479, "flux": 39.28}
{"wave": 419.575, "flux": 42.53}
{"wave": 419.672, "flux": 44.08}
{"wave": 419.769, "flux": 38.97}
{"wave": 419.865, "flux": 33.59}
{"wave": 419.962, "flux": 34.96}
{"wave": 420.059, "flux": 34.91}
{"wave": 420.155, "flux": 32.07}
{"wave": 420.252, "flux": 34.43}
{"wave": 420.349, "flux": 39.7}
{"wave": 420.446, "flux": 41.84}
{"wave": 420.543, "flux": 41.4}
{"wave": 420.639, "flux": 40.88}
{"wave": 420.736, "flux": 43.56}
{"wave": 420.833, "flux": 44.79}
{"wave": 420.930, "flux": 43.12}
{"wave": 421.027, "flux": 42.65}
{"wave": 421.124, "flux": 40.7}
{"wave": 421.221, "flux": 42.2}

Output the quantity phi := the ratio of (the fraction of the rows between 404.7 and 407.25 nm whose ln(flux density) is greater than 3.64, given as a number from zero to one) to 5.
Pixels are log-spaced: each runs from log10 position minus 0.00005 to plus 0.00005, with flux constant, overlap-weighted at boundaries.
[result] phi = 0.10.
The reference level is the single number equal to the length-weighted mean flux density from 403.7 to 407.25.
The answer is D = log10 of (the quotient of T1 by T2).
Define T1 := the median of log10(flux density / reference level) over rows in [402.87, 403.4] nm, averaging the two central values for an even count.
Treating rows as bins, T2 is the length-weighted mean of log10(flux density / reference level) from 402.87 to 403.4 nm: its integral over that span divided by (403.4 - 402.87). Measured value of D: -0.07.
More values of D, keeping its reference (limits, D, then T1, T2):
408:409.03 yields 0.01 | 0.038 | 0.04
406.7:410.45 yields 0.02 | 0.019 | 0.02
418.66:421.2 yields 0.14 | 0.026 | 0.02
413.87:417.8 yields 0.12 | 0.032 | 0.02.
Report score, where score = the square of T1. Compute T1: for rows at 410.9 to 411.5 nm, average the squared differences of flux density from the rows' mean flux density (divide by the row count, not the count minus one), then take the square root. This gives 6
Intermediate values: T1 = 2.4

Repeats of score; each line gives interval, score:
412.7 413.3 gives 2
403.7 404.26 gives 17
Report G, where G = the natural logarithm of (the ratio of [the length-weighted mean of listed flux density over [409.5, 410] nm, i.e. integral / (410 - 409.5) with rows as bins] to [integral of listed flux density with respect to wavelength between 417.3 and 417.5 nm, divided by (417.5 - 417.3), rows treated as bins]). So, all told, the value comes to 0.22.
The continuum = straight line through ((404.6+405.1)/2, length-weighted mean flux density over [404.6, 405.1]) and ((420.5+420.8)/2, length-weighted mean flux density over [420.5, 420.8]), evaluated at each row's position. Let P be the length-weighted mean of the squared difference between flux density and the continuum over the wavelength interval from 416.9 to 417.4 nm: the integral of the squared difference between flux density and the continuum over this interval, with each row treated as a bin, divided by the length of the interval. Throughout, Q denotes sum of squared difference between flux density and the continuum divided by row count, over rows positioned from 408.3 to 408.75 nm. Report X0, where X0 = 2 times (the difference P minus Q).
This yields 104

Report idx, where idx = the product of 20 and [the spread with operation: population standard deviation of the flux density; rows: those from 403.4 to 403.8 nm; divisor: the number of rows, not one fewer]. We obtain 120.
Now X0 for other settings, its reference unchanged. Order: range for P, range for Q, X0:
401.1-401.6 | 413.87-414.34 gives 38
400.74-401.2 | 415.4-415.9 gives -23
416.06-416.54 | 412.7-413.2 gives -11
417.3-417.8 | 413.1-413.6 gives 38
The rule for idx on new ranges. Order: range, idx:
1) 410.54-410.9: 38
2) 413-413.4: 21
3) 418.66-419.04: 38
